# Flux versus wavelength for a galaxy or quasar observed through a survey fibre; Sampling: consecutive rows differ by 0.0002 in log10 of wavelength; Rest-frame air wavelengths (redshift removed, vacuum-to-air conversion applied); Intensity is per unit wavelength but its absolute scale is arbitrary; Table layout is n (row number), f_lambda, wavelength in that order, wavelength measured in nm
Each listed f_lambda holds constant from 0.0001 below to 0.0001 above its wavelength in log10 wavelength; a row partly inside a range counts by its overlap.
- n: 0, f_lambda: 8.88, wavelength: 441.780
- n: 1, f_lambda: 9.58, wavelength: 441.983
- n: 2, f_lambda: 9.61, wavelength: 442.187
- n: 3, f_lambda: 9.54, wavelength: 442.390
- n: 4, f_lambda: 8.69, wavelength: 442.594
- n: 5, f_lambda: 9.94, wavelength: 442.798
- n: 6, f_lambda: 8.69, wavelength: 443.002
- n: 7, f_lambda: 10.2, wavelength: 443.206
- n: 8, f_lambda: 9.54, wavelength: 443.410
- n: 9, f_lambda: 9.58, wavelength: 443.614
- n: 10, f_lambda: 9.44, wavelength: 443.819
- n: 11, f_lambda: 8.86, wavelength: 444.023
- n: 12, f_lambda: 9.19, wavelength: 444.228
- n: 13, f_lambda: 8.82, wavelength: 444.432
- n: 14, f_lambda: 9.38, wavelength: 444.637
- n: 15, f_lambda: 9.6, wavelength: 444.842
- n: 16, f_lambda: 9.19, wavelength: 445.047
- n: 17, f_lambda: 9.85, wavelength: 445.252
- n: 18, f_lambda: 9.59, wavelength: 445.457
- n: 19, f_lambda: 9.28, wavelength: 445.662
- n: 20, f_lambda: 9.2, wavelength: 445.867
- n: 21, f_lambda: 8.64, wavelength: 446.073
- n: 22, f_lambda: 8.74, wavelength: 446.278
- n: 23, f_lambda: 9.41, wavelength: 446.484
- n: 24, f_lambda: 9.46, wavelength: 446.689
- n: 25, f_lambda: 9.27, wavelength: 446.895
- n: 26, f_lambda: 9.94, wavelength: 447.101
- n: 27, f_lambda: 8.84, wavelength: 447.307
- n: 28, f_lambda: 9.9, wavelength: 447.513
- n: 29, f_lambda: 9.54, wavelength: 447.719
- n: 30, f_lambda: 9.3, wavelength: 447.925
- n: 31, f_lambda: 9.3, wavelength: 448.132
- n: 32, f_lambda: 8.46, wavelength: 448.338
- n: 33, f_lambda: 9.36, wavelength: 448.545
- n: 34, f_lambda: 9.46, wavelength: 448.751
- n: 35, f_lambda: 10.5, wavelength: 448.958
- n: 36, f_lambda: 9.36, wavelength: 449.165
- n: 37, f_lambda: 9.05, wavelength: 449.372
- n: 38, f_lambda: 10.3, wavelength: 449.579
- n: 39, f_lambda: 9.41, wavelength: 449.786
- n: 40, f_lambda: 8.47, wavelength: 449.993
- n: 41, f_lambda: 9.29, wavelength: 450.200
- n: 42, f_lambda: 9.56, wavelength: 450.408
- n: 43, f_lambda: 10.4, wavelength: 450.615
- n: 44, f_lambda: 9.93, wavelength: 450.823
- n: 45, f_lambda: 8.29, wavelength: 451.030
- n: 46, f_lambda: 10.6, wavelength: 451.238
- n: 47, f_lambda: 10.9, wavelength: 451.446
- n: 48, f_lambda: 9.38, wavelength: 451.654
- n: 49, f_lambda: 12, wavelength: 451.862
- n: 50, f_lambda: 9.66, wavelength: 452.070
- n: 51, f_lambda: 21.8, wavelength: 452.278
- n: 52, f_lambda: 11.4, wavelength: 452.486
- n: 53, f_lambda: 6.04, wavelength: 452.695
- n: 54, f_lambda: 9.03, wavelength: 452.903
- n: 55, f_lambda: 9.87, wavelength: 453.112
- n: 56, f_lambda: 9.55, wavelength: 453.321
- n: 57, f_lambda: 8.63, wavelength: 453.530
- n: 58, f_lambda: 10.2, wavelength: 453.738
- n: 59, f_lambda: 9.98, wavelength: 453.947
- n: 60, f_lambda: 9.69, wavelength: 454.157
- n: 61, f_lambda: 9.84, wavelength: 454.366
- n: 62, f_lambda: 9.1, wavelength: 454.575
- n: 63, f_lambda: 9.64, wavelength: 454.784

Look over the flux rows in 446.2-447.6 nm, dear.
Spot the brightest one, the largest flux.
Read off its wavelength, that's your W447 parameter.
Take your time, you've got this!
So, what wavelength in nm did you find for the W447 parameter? 447.101 nm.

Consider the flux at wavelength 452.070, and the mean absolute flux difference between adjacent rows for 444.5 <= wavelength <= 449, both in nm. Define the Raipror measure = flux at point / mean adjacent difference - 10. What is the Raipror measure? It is 11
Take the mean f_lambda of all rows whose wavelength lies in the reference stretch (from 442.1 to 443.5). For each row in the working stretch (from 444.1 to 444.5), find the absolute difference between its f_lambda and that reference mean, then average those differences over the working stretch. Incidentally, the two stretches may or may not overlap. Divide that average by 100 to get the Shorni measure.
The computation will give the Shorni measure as 0.0045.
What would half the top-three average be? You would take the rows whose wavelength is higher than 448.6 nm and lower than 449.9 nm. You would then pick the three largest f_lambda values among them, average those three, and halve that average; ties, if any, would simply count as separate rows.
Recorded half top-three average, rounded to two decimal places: 5.04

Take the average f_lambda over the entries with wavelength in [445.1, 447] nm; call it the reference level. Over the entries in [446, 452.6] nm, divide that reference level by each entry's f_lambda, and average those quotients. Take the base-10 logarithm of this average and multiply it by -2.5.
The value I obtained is 0.051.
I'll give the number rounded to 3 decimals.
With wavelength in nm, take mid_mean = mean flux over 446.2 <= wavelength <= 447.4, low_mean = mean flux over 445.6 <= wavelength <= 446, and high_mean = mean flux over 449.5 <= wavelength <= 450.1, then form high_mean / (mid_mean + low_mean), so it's 0.507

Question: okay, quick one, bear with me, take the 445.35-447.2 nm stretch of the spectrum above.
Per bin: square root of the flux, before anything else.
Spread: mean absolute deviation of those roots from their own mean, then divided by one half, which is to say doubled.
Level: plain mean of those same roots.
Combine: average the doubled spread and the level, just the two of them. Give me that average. 1.57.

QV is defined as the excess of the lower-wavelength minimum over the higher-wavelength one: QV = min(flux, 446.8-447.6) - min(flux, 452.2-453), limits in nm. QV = 2.8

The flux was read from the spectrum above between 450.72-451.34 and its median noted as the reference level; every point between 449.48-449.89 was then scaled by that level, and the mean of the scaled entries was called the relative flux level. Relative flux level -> 0.99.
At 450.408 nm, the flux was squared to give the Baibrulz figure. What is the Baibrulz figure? 91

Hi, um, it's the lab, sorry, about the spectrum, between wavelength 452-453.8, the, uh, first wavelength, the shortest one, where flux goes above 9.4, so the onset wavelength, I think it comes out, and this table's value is 452.070 nm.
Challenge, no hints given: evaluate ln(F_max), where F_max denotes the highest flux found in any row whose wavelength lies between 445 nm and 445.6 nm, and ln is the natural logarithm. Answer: 2.29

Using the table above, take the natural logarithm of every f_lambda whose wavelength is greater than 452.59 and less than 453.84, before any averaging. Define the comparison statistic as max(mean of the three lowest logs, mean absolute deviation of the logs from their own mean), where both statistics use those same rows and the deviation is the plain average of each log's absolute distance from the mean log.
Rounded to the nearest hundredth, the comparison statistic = 2.05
